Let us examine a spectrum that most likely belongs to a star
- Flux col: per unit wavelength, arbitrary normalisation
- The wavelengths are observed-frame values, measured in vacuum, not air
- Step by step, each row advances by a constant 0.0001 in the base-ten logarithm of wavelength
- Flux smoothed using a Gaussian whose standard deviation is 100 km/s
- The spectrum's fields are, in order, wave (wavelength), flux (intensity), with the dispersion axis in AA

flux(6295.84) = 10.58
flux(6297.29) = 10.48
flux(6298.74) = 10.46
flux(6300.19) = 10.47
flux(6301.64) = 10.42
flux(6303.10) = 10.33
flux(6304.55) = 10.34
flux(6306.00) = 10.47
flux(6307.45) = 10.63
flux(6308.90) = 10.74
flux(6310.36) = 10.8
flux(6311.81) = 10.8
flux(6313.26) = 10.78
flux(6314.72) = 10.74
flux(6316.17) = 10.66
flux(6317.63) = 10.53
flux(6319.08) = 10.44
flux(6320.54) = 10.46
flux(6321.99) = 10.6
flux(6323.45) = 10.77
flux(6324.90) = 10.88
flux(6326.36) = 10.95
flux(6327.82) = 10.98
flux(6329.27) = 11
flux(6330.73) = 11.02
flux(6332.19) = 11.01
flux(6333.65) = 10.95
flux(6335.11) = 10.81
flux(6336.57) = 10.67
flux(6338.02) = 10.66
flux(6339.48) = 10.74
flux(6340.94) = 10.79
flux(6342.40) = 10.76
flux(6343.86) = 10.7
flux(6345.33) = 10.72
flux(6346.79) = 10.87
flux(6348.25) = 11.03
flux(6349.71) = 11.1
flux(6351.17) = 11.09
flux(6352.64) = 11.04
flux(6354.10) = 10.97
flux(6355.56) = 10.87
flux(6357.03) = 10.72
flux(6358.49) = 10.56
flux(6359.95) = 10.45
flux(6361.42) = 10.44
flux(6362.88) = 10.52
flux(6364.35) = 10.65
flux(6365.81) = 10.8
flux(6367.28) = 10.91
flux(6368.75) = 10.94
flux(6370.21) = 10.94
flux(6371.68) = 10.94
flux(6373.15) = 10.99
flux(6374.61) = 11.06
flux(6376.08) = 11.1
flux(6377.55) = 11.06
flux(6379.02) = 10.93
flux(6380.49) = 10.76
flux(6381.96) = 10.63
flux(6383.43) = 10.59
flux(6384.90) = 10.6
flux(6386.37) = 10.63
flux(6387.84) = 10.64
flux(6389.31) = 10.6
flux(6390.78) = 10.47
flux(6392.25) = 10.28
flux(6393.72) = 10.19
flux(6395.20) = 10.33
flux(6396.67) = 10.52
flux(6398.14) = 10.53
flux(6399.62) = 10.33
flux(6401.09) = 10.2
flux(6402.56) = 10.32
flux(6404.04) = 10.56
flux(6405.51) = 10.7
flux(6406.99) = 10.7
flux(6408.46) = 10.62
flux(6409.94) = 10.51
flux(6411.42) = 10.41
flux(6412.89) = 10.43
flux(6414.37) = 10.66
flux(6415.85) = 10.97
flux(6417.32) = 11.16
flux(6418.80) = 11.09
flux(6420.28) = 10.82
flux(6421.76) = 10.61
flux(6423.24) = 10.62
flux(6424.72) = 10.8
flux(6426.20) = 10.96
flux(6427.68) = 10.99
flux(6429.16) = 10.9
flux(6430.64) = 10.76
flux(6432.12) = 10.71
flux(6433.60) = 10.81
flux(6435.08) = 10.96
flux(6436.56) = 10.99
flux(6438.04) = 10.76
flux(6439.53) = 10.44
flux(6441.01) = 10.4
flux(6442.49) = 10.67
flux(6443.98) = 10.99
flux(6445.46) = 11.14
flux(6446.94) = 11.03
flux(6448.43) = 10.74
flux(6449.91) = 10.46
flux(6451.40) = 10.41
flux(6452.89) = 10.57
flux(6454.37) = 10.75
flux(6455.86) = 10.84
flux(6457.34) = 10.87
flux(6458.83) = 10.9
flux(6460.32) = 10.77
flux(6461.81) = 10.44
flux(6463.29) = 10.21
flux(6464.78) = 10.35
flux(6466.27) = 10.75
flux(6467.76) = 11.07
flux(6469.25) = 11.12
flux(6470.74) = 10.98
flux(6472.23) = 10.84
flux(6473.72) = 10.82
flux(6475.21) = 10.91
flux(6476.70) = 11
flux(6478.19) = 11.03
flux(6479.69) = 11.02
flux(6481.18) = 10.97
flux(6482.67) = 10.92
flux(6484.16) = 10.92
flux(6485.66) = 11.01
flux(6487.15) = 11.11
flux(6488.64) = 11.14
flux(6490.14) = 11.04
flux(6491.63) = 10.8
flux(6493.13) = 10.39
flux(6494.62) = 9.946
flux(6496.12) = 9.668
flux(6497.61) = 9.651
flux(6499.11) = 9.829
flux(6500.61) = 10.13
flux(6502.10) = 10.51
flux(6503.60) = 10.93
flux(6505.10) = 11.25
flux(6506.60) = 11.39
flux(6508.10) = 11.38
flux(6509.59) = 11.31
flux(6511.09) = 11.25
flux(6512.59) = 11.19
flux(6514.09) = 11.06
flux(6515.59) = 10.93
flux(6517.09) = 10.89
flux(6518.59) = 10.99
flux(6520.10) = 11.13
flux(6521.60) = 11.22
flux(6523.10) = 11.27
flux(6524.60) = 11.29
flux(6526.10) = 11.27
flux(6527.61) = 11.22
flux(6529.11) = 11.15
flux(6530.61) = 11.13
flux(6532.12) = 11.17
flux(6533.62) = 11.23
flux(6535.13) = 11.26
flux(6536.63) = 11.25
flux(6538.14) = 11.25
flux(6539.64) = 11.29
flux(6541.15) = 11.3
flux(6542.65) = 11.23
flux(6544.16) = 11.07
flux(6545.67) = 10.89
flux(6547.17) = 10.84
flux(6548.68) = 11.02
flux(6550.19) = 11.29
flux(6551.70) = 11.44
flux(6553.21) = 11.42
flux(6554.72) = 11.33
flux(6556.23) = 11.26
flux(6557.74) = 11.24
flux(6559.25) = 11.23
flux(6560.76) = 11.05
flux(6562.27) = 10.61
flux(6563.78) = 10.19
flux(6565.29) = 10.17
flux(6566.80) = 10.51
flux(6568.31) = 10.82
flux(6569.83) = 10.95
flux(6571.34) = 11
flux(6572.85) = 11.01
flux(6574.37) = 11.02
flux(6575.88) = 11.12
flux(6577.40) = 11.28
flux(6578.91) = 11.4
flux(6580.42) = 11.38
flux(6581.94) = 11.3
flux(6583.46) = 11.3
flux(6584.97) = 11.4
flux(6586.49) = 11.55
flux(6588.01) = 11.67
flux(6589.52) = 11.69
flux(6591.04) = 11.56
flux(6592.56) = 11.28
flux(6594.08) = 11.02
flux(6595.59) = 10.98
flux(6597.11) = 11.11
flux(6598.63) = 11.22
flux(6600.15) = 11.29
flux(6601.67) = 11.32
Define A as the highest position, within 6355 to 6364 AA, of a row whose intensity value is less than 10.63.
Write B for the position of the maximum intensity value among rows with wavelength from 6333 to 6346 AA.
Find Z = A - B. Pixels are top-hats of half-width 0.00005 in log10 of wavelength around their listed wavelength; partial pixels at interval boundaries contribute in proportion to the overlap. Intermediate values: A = 6362.88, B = 6333.65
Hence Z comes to 29.2 AA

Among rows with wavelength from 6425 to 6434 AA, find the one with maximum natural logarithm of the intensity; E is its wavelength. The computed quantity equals 6427.68 AA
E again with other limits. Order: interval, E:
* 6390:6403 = 6398.14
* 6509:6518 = 6509.59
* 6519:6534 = 6524.60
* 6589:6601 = 6589.52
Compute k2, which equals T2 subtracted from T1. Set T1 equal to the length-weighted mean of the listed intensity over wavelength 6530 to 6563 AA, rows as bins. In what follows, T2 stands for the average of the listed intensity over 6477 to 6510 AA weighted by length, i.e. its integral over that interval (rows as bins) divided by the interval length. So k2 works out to 0.4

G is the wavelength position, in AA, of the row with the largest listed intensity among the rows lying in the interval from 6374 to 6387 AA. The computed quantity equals 6376.08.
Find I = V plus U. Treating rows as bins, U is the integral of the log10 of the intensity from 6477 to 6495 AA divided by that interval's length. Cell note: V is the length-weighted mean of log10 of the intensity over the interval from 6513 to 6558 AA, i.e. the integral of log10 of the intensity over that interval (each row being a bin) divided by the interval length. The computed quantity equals 2.08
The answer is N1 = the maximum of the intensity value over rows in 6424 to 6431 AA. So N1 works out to 10.99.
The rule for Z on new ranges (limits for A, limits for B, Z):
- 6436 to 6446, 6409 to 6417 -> 25.2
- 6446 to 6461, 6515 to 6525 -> -71.7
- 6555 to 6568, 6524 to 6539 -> 42.2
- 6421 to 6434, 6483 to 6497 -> -65.4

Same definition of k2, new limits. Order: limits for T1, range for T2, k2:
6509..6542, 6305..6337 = 0.4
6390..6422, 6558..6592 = -0.5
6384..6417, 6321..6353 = -0.3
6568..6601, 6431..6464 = 0.5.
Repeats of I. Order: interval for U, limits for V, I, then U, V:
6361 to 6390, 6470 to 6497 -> 2.07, 1.03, 1.03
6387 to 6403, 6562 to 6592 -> 2.06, 1.02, 1.05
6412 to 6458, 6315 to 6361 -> 2.07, 1.03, 1.03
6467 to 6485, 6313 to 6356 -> 2.07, 1.04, 1.03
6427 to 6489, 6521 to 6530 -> 2.09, 1.03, 1.05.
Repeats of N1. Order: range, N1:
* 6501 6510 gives 11.39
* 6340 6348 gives 10.87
